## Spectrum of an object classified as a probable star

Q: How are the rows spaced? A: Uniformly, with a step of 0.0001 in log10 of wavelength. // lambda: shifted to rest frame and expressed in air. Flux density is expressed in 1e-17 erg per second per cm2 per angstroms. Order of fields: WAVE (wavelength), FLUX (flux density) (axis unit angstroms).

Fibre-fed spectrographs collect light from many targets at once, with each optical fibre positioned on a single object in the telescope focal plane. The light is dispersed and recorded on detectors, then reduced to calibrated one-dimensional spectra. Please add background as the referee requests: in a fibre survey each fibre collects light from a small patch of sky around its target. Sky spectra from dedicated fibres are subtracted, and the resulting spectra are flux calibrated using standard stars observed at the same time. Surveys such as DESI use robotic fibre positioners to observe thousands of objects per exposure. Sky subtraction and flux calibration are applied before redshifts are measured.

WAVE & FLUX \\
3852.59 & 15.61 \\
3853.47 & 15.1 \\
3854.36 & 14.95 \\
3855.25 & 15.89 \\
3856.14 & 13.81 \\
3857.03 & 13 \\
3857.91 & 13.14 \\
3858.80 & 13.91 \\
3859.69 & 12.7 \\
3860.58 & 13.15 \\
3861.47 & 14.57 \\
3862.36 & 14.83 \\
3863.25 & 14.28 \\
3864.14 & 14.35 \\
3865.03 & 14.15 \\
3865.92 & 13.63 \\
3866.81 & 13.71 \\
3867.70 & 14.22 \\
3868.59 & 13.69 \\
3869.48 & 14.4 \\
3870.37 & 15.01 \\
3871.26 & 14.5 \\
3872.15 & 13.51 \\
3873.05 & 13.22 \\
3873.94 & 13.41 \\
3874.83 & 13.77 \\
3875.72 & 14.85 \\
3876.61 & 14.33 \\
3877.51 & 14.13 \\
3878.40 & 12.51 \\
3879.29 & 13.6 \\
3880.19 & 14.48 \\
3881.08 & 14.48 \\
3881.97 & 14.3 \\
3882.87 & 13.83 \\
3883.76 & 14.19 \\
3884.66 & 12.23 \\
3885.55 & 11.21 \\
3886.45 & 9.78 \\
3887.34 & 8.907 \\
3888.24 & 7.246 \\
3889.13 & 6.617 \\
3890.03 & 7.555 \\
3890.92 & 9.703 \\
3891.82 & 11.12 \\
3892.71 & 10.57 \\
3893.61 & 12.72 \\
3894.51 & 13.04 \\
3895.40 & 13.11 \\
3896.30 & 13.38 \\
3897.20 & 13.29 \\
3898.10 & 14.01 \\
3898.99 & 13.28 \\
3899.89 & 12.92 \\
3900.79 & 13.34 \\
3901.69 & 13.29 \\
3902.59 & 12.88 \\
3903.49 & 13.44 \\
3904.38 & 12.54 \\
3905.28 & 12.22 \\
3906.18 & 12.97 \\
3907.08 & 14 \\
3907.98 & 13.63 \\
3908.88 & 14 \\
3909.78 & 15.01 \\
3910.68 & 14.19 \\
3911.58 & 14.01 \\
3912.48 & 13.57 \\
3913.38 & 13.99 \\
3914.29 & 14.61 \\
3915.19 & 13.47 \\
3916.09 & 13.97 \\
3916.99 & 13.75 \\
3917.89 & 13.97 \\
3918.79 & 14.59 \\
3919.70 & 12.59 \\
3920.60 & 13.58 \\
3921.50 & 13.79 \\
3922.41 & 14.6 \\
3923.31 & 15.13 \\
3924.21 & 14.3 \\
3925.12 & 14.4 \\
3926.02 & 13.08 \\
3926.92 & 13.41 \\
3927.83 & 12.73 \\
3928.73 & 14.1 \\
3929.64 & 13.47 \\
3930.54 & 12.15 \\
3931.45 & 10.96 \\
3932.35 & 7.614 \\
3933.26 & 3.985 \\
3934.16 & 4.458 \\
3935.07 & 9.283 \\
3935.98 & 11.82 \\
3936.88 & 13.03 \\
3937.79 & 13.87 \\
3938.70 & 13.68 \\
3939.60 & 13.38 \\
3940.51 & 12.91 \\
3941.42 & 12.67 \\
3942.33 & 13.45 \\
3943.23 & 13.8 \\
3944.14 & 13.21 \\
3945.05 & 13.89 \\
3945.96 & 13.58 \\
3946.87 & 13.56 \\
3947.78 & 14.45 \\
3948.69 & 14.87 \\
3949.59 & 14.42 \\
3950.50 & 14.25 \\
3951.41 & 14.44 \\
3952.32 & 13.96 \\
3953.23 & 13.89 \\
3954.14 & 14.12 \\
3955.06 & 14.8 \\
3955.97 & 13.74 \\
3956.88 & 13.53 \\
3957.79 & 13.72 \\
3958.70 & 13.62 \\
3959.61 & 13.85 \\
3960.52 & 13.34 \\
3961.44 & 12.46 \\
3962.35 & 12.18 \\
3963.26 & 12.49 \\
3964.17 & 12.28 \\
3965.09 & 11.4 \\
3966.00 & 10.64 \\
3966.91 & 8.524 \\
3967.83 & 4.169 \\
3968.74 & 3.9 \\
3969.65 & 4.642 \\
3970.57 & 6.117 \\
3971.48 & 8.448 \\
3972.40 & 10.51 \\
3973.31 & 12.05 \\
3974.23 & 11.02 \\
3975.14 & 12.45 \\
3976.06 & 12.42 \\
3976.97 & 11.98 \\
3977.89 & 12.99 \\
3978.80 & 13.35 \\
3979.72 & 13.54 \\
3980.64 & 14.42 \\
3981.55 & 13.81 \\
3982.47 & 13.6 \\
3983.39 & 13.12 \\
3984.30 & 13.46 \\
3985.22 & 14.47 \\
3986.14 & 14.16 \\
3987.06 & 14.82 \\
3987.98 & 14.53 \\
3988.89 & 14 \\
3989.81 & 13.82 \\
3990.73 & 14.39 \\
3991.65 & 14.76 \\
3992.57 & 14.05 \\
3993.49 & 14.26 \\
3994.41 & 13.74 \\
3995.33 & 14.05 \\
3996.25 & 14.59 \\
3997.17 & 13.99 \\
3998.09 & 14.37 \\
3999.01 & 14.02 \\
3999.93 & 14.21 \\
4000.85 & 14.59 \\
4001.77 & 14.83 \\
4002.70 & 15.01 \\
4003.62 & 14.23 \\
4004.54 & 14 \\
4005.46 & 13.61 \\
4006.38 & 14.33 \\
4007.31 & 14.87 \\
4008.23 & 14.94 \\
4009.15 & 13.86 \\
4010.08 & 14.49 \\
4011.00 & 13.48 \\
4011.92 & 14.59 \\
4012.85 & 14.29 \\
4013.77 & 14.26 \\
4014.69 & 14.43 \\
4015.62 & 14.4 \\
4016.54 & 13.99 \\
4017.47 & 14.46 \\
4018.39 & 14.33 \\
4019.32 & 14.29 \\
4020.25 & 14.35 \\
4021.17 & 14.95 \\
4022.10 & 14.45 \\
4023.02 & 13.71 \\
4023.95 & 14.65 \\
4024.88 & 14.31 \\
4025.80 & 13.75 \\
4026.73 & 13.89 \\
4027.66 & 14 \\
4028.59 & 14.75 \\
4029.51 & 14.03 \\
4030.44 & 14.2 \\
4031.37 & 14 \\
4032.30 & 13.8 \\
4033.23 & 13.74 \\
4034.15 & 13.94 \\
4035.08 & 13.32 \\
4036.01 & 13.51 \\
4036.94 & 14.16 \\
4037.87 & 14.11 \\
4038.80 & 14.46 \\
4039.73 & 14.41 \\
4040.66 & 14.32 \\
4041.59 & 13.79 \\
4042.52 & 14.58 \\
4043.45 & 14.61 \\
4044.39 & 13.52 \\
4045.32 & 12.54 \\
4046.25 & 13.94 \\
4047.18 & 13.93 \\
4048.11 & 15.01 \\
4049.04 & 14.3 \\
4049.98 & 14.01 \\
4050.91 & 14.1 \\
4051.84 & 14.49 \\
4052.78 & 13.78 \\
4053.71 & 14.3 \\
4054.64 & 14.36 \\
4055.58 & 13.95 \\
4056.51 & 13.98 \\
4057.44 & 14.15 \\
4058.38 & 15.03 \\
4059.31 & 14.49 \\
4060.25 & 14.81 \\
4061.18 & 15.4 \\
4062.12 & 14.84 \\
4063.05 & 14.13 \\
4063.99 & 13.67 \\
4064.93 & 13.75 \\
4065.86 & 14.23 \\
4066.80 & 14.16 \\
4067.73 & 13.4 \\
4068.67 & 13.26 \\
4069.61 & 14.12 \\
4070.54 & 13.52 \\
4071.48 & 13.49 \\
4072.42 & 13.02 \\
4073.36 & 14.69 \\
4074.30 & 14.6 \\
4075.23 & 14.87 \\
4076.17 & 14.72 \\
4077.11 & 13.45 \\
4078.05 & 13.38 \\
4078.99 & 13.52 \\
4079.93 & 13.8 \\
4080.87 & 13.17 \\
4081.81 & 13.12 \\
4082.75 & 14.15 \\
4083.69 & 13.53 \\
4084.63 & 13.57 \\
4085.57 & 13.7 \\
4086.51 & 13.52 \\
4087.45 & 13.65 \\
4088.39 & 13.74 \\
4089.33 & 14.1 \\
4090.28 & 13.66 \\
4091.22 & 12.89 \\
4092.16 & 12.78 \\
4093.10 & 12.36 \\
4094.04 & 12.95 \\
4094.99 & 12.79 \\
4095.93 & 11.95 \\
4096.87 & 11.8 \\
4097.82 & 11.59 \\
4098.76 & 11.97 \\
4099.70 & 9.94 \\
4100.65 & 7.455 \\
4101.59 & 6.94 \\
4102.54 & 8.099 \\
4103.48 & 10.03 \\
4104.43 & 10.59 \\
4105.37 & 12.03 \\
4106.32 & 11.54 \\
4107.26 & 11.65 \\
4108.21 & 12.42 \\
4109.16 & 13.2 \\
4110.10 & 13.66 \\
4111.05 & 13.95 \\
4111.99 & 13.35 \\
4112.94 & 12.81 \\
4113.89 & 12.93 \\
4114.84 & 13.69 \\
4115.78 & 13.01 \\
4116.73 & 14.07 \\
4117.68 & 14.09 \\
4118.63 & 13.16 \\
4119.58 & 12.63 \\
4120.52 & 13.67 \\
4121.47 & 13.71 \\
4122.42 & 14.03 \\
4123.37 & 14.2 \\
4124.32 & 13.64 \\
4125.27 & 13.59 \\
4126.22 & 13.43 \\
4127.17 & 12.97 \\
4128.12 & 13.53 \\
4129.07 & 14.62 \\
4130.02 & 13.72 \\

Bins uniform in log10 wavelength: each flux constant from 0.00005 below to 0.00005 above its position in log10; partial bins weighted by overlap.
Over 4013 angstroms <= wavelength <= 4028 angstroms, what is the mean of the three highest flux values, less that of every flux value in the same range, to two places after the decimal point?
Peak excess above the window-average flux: 0.42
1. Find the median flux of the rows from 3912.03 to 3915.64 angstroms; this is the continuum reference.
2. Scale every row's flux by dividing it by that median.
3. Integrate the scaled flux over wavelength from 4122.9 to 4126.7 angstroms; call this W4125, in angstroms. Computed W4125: 3.8 angstroms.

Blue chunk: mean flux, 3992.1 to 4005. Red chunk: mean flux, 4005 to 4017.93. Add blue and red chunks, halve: 14.3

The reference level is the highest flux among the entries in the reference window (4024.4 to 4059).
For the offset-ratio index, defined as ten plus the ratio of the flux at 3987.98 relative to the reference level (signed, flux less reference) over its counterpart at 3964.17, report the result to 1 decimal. 10.2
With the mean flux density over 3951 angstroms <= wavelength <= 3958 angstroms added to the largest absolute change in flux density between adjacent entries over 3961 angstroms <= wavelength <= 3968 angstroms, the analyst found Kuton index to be 18.4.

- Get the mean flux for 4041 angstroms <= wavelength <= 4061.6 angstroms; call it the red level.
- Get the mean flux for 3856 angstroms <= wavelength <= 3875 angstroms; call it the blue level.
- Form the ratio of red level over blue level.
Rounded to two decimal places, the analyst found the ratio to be 1.03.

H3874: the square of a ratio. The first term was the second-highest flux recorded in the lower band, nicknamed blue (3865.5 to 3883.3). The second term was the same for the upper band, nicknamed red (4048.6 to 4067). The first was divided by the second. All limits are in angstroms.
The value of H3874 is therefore 0.976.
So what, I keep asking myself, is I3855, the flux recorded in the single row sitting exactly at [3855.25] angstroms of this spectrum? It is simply 15.89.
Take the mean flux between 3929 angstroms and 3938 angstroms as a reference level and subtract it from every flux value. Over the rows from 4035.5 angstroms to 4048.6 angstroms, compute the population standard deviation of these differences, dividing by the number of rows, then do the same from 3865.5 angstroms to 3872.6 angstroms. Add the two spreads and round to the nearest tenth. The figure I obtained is 1.1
